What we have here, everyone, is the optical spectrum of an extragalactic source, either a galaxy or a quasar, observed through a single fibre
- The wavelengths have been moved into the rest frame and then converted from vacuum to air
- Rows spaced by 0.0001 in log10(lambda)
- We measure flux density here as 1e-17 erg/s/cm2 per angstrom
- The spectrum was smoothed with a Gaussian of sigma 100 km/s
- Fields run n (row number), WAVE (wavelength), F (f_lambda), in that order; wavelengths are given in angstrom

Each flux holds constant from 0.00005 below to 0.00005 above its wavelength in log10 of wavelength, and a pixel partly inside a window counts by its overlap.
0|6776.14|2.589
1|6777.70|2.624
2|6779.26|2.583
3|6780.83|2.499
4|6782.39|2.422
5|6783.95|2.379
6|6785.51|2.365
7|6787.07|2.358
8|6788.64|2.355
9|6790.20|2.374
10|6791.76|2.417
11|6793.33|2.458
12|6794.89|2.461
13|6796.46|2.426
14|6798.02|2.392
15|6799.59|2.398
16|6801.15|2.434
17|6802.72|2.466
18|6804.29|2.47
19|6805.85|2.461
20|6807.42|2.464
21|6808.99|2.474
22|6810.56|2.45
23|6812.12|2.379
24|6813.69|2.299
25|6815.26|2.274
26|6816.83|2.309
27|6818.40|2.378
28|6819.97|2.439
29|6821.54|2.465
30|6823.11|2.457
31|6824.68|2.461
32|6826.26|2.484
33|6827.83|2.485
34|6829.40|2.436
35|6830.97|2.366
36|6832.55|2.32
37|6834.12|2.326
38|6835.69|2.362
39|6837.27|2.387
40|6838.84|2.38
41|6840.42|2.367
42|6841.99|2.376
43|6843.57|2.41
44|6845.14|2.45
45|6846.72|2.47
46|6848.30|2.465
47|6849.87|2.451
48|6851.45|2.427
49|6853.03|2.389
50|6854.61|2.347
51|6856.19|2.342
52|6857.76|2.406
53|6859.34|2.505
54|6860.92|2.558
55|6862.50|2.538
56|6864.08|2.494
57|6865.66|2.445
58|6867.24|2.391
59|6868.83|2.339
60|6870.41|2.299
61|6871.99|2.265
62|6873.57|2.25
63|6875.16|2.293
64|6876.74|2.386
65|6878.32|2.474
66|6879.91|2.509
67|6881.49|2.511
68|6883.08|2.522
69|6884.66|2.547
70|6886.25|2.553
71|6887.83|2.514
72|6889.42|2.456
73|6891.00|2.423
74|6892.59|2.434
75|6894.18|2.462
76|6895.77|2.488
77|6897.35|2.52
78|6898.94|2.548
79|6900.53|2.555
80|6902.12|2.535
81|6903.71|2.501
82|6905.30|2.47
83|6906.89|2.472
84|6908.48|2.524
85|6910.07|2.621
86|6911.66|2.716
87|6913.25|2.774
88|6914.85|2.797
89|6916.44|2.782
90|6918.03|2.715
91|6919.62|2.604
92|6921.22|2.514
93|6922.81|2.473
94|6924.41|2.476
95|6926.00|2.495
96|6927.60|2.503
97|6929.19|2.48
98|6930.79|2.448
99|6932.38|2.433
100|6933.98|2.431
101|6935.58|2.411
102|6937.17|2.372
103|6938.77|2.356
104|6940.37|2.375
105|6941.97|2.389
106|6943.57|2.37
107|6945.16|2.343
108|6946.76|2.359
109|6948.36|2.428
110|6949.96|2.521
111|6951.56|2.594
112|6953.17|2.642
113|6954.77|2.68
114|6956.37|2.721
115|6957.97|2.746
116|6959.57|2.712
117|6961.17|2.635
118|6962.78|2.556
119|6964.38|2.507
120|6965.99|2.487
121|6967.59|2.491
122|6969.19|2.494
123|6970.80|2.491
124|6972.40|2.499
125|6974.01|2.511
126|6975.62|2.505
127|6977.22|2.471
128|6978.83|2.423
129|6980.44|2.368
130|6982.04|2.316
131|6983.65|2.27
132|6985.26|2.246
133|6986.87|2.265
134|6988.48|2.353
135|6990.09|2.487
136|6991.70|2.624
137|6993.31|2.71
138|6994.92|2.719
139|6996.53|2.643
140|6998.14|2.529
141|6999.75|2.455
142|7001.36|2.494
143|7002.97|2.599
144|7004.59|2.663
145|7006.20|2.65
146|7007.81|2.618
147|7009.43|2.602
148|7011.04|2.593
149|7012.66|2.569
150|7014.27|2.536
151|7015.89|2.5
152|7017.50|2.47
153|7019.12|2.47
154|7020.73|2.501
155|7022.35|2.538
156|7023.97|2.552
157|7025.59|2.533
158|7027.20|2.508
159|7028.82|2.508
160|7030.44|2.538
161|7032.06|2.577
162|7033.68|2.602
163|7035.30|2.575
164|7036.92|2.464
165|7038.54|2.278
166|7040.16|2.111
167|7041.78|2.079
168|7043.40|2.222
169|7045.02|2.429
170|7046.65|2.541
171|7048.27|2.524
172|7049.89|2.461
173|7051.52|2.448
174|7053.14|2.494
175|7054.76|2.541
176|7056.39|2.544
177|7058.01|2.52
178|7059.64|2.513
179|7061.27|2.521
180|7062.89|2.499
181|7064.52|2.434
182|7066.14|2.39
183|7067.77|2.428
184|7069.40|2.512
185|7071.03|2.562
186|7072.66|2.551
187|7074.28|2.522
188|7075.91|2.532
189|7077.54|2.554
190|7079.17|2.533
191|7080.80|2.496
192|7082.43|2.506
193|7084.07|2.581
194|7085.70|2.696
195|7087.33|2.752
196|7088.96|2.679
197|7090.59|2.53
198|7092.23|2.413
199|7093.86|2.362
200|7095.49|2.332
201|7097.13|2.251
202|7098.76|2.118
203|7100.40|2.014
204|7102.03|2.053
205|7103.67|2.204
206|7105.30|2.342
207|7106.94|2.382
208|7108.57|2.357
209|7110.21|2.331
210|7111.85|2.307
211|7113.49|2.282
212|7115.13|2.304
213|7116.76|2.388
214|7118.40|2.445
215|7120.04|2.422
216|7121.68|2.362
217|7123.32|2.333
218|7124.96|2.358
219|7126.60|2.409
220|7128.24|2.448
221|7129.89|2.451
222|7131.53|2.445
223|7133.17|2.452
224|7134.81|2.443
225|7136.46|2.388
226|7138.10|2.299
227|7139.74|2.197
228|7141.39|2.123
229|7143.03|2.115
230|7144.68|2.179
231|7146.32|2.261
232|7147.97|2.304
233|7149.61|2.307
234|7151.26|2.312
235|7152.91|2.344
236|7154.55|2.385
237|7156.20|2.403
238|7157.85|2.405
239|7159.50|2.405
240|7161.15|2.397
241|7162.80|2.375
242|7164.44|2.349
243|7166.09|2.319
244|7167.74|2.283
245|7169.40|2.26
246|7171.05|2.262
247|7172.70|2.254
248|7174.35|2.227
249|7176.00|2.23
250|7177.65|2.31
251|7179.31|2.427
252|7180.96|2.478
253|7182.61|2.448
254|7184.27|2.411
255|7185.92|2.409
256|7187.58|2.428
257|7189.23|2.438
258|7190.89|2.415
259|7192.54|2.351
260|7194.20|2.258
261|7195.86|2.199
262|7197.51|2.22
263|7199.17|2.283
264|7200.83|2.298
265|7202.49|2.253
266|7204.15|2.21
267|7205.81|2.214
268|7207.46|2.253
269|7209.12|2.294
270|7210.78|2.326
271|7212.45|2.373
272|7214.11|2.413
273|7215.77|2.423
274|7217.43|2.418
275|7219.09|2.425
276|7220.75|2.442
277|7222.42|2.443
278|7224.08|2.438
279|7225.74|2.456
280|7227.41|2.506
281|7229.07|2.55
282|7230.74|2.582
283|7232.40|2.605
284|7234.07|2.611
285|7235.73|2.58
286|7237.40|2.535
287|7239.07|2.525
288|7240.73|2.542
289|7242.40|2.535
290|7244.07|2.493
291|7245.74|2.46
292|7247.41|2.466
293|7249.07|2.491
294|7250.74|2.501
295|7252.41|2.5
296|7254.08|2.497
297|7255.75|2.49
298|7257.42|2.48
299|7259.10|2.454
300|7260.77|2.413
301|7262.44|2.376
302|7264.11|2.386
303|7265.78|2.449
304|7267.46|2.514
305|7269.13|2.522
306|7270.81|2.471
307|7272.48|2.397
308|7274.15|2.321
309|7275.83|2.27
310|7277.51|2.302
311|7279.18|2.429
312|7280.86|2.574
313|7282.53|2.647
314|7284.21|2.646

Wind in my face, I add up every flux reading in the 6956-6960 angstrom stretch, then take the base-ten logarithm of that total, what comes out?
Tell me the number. 0.91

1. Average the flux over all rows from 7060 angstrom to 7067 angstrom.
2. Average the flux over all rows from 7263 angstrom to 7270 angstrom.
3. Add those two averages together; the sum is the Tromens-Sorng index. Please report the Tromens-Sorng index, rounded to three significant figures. 4.93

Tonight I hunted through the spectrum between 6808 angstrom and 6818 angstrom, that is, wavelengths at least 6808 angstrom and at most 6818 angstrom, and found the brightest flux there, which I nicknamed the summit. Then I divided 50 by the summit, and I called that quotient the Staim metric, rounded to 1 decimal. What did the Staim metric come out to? 20.2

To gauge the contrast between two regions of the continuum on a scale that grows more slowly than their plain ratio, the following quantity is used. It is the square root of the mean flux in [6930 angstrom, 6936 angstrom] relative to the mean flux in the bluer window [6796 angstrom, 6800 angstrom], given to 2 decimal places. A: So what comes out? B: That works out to 1.01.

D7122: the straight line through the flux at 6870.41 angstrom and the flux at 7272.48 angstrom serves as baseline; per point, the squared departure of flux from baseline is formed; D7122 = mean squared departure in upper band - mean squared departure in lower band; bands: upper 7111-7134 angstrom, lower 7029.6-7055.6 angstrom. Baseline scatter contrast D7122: -0.03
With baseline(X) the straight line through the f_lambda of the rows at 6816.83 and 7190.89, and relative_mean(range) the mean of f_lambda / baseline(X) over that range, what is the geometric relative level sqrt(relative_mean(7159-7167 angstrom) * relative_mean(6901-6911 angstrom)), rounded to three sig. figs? 1.03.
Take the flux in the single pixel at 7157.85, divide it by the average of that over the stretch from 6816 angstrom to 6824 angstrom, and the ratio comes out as 1.00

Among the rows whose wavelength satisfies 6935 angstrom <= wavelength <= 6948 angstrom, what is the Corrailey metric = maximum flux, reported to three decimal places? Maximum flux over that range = 2.411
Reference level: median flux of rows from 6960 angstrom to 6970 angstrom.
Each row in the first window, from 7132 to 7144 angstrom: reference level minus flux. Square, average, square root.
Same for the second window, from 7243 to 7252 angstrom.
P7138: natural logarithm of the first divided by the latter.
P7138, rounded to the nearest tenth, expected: 2.3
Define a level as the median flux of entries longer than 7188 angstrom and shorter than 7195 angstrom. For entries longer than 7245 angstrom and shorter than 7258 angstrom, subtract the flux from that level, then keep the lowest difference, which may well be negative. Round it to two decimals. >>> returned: -0.12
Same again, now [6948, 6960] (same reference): -0.36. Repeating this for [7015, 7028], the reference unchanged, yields -0.17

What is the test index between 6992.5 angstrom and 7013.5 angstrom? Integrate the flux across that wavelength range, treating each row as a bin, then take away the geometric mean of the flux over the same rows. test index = 52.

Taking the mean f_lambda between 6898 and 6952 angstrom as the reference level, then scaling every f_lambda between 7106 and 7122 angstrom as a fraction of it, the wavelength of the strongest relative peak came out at 7118.40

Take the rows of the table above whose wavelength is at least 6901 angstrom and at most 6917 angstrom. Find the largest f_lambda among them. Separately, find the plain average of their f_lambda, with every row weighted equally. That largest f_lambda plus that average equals 5.4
